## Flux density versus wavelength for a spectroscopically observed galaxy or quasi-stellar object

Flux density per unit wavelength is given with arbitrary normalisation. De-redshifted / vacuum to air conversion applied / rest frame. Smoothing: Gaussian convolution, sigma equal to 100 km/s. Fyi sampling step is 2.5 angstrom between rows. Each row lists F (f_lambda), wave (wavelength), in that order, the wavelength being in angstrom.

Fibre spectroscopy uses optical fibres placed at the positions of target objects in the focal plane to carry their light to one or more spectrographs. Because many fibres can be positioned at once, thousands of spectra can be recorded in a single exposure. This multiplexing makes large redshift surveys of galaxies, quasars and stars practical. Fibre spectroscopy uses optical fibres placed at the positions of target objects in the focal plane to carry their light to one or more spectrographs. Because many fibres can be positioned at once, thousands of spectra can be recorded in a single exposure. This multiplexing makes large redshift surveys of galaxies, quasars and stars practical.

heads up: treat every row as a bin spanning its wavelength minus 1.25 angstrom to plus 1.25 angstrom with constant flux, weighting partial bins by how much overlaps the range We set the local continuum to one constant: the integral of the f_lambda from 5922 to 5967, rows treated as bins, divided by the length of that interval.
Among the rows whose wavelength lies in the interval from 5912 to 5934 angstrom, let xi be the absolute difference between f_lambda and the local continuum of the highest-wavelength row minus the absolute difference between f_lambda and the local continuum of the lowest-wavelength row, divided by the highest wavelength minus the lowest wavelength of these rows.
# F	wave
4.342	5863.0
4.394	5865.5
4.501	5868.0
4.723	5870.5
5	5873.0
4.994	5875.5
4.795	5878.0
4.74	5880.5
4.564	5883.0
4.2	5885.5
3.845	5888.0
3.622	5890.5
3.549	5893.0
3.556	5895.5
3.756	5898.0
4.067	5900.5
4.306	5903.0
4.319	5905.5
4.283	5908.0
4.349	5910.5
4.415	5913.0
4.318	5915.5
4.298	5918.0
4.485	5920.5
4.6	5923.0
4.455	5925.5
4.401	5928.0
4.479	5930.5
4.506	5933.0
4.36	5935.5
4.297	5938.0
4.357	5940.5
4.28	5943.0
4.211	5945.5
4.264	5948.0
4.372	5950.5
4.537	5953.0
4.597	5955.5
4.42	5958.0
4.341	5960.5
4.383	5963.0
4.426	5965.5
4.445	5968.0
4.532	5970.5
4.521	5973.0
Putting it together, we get 0.005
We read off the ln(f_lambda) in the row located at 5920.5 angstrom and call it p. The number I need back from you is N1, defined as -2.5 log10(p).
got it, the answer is -0.44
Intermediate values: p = 1.50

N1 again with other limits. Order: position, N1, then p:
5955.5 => -0.46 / 1.53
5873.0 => -0.52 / 1.61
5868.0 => -0.44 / 1.50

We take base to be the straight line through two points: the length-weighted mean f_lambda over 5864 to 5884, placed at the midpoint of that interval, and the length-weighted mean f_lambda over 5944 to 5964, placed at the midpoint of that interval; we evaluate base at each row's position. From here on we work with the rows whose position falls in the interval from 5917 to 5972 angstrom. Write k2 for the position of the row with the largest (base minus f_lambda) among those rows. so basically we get 5918.0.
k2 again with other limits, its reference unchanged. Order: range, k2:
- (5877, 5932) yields 5893.0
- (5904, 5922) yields 5908.0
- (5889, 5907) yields 5893.0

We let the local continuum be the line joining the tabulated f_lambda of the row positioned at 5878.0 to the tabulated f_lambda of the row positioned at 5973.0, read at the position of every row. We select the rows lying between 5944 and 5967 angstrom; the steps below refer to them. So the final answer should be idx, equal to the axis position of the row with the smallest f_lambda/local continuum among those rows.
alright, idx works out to 5945.5 angstrom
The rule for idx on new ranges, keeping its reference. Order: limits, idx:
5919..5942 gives 5938.0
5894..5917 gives 5895.5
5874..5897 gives 5893.0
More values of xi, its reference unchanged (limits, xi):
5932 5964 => -0.003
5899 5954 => -0.004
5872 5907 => -0.016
